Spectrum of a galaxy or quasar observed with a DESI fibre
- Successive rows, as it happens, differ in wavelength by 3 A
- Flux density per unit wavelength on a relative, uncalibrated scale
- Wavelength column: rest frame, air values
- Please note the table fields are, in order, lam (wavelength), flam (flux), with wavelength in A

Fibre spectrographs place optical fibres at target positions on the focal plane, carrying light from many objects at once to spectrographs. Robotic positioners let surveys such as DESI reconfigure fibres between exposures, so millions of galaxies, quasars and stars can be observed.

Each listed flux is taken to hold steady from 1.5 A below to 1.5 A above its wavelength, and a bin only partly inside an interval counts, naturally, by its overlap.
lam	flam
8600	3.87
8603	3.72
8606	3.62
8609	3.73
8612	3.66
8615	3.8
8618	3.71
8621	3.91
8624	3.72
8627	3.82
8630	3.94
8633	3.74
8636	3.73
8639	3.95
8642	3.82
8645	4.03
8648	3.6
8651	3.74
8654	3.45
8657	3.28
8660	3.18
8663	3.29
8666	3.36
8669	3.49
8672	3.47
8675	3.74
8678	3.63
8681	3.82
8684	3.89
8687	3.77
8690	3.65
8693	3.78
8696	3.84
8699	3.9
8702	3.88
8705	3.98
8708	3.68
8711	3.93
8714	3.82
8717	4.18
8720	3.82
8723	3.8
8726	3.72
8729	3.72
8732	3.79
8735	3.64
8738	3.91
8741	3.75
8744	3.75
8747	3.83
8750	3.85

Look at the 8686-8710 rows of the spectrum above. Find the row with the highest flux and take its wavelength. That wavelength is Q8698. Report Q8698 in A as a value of 8705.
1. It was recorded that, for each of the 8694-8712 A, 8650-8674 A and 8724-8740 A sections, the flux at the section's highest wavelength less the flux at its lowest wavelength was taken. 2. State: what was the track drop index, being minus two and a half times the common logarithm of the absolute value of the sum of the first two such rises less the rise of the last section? 1.08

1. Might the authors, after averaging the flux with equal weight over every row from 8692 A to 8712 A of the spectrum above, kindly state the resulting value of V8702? 3.86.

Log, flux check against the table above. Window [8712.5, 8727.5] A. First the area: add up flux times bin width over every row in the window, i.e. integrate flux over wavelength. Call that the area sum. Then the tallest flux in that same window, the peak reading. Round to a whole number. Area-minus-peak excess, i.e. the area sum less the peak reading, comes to 54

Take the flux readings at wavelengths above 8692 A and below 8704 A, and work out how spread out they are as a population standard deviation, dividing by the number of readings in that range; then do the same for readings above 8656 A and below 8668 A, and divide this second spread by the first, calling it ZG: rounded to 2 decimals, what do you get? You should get 1.40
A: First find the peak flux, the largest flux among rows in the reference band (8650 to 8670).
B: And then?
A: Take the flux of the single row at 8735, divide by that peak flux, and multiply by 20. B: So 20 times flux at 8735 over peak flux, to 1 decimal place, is 19.5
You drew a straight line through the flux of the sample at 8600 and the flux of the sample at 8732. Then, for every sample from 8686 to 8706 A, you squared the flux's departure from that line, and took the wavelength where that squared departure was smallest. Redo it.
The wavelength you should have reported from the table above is 8696 A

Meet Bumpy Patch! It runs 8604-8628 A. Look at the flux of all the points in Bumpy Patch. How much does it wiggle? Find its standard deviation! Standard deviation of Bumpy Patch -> 0.09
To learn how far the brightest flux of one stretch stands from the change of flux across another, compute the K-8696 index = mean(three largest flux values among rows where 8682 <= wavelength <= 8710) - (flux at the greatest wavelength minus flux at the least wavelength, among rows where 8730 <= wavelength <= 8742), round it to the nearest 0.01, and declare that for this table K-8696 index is 3.96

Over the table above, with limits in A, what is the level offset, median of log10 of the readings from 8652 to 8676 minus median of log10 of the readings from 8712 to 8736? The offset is -0.05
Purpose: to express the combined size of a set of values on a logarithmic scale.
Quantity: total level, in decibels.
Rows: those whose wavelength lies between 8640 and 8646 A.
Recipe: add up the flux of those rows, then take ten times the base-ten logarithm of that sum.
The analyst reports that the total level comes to 8.95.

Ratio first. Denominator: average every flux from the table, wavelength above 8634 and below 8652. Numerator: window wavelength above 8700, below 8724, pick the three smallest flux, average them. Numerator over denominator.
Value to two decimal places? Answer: 0.99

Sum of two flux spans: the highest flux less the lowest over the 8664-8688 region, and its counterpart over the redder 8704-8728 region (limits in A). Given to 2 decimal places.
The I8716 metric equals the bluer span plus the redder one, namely 1.03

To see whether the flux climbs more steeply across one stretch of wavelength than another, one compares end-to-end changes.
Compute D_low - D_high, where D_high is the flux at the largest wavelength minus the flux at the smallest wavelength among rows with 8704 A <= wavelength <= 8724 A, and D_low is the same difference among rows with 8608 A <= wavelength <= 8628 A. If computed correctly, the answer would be 0.27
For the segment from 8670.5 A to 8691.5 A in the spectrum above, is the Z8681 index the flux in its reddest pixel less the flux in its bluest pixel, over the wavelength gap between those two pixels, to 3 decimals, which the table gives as 0.010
